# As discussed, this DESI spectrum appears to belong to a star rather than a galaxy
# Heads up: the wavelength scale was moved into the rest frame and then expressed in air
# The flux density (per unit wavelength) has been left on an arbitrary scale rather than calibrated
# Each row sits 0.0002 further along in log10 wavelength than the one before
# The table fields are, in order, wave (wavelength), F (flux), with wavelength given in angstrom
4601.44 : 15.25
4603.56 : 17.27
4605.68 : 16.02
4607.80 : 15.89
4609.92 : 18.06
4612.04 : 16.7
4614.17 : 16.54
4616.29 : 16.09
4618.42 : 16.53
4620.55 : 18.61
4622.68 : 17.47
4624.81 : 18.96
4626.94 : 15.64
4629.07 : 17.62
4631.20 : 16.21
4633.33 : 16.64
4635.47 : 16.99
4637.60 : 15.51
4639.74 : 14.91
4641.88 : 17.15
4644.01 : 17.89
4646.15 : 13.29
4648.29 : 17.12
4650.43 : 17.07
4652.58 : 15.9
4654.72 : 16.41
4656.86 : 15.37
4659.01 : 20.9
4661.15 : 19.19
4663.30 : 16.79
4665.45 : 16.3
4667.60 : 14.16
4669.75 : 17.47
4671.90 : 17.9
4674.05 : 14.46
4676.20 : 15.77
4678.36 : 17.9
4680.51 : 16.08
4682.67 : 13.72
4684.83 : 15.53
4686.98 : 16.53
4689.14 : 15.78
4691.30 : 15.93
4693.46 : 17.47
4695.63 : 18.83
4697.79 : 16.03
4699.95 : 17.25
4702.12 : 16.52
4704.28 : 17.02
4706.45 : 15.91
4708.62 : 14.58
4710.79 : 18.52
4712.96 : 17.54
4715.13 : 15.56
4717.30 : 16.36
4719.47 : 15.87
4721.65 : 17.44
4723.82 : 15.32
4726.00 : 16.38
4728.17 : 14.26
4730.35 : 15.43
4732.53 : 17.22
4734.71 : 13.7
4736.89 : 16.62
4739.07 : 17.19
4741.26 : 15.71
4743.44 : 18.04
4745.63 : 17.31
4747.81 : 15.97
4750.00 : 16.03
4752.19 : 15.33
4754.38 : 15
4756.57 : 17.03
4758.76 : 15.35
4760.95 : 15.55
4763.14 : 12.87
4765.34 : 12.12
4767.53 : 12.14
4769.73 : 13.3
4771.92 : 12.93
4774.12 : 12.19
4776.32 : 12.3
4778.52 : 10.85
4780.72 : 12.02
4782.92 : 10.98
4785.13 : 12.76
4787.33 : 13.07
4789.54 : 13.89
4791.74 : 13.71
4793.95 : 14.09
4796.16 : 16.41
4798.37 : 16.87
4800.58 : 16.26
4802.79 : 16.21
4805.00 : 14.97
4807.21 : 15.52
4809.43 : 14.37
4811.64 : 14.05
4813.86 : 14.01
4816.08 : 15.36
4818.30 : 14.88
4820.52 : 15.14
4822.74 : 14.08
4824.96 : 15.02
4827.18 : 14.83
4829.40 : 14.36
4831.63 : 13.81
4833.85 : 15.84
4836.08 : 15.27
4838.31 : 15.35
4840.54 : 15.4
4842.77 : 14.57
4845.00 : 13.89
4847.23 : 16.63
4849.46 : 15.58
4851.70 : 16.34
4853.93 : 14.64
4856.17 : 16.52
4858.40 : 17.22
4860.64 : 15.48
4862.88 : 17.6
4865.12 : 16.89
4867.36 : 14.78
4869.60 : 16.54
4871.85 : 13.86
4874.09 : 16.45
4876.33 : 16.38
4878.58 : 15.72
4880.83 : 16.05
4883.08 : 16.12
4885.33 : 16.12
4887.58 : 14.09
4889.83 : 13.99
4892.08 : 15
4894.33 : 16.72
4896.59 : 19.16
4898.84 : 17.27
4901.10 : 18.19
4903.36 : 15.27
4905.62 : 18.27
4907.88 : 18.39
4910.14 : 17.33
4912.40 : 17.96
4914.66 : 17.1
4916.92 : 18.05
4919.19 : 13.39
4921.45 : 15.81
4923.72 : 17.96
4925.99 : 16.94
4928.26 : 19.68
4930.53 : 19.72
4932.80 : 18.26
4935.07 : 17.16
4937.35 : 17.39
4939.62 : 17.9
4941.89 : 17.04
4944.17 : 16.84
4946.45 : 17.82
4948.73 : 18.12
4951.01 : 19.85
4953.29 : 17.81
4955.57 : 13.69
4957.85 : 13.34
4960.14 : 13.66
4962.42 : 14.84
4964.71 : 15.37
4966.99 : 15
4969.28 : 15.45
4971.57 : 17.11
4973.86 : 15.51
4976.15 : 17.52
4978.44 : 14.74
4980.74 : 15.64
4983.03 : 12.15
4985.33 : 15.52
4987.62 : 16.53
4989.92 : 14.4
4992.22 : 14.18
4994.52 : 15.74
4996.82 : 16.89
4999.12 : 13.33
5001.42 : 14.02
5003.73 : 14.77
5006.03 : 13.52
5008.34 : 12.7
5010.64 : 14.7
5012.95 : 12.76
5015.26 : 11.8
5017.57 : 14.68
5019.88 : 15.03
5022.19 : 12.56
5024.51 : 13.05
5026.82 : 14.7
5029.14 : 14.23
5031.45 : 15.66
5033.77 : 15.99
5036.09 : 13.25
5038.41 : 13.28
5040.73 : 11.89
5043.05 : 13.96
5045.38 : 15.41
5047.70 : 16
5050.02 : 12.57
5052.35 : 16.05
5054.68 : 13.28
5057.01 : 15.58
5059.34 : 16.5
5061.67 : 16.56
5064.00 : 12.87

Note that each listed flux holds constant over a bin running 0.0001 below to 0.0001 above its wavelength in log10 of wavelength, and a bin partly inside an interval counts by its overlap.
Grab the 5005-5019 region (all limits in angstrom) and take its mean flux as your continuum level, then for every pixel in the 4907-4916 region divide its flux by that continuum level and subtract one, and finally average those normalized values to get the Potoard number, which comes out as 0.32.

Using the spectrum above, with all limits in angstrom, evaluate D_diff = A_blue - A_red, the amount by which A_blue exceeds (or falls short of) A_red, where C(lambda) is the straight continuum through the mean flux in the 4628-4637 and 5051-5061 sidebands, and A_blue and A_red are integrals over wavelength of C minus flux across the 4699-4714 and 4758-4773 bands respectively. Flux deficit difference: -47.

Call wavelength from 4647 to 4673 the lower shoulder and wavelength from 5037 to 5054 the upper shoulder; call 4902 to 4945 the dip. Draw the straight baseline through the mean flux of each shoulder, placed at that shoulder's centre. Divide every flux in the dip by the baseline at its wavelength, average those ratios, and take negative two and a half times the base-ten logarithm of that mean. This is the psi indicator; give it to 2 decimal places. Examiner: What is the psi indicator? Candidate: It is -0.16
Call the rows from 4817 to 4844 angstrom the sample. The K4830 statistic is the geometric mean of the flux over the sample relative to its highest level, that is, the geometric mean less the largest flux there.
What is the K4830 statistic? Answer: -1.0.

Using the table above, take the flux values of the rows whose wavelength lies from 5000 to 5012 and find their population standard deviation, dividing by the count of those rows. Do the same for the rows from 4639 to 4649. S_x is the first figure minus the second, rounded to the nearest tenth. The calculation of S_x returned -0.9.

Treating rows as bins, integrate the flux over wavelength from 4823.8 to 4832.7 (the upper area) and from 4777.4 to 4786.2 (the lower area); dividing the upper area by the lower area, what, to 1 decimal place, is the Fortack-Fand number 1.3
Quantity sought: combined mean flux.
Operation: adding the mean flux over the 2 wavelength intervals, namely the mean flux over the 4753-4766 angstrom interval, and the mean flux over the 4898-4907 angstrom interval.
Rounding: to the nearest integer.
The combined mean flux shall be 32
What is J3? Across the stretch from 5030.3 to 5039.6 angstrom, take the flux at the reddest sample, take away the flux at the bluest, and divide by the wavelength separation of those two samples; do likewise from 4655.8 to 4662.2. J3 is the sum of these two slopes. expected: 0.55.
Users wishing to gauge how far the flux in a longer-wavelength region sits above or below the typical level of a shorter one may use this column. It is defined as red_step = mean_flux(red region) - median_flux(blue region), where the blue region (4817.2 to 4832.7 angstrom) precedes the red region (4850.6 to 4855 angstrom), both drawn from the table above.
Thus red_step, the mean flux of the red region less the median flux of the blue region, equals 0.7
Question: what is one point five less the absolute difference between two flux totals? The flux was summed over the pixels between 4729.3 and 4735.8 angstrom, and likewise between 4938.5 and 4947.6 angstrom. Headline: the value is -22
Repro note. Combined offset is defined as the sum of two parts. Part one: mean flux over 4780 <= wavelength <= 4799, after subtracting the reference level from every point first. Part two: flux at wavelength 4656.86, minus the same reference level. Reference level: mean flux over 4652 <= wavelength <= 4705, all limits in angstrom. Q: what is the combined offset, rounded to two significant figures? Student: -4.1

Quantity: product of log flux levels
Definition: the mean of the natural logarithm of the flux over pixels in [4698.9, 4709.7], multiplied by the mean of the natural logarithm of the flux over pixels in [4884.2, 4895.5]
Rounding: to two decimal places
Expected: 7.57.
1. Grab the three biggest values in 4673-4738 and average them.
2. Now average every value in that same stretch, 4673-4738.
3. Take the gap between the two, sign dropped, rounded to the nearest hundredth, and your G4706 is 2.23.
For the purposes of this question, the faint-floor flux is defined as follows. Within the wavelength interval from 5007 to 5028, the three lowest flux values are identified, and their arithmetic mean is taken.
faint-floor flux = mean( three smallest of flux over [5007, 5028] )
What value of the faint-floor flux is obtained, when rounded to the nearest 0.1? 12.4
